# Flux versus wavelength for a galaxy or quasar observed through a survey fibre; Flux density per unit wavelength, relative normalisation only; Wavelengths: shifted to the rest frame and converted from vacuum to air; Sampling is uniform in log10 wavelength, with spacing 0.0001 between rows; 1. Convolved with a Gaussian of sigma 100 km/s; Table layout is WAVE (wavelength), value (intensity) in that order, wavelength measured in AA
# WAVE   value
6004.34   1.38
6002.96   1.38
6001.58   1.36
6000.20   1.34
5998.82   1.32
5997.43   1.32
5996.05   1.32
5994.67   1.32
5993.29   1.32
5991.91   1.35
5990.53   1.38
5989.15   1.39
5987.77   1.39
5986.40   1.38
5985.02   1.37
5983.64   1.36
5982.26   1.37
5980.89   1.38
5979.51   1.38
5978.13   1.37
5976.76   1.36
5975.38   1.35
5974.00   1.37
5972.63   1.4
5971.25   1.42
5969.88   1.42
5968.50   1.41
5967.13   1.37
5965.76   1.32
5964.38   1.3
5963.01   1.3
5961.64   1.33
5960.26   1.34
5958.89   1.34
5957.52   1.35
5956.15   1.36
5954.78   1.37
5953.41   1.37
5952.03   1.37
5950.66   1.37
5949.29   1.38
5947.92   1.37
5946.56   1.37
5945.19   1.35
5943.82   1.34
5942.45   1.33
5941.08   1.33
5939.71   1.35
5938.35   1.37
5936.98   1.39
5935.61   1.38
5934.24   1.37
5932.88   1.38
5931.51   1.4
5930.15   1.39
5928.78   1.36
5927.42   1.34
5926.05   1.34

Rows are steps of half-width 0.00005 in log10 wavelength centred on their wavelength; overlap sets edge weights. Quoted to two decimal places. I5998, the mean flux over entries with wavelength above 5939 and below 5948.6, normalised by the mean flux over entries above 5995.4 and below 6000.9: 1.02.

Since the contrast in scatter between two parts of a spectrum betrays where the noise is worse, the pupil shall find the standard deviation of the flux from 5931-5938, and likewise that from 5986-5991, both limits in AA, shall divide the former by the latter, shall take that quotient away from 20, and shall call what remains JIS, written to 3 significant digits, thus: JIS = 18.0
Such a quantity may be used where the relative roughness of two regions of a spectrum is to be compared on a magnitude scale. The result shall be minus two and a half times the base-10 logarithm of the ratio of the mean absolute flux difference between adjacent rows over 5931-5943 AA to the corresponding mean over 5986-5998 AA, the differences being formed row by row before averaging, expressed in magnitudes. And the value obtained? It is -0.3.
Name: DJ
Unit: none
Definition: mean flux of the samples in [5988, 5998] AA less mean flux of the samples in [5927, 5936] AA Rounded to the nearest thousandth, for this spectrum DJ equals -0.031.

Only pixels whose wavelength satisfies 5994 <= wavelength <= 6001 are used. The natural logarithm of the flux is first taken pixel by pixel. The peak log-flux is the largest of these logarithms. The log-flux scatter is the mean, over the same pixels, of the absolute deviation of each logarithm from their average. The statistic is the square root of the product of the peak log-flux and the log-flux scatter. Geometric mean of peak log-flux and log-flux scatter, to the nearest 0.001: 0.038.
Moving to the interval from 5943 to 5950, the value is 0.057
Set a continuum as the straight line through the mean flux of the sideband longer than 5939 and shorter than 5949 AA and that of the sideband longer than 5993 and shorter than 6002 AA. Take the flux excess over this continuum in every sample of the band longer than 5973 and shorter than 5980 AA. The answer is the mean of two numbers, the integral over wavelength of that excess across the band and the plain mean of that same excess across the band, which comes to 0.12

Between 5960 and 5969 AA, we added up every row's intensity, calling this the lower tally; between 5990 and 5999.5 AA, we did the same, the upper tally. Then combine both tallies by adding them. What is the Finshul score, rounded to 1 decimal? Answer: 18.7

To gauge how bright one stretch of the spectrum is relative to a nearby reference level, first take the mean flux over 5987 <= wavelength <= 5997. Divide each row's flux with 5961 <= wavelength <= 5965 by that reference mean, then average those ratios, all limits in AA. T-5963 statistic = 0.97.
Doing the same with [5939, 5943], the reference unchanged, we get 0.99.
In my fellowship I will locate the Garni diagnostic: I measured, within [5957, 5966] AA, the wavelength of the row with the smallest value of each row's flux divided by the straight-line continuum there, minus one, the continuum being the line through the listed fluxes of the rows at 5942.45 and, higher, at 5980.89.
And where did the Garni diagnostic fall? 5964.38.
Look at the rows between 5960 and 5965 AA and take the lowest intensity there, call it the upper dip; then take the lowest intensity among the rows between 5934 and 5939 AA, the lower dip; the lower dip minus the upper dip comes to 0.07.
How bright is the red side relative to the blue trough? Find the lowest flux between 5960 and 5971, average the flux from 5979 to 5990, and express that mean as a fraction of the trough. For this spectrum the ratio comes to 1.06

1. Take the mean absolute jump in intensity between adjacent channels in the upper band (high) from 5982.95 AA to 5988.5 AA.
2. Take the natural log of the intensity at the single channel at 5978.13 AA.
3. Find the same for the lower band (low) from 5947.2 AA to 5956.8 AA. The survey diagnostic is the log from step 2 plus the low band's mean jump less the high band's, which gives 0.310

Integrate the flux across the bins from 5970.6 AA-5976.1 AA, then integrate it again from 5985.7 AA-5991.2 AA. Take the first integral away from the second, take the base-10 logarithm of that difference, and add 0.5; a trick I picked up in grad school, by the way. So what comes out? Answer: -1.2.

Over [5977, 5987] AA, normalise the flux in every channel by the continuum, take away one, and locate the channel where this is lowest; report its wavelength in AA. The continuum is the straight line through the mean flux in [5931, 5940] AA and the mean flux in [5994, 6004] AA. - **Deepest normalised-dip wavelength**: 5983.64 AA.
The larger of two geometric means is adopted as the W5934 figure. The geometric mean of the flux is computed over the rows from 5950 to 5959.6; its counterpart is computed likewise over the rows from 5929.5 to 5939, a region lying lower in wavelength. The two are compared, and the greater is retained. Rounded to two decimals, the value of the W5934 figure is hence 1.38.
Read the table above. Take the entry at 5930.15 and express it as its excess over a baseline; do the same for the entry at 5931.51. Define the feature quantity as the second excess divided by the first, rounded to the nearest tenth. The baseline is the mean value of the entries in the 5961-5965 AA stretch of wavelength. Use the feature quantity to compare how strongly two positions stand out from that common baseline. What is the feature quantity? 1.1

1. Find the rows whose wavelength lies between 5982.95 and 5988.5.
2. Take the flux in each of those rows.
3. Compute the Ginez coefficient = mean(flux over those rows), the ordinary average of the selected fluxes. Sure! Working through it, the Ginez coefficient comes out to 1.38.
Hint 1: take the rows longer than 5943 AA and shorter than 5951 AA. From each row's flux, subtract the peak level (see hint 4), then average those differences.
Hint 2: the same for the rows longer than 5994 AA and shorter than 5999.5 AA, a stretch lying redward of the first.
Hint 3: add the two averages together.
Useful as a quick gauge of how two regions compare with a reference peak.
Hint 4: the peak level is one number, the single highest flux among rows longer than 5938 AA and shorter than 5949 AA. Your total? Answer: -0.057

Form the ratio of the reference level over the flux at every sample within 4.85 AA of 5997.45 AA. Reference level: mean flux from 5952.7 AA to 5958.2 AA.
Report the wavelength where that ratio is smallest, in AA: 6001.58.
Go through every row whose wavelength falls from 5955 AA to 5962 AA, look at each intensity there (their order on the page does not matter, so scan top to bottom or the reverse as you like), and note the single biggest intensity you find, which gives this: 1.36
